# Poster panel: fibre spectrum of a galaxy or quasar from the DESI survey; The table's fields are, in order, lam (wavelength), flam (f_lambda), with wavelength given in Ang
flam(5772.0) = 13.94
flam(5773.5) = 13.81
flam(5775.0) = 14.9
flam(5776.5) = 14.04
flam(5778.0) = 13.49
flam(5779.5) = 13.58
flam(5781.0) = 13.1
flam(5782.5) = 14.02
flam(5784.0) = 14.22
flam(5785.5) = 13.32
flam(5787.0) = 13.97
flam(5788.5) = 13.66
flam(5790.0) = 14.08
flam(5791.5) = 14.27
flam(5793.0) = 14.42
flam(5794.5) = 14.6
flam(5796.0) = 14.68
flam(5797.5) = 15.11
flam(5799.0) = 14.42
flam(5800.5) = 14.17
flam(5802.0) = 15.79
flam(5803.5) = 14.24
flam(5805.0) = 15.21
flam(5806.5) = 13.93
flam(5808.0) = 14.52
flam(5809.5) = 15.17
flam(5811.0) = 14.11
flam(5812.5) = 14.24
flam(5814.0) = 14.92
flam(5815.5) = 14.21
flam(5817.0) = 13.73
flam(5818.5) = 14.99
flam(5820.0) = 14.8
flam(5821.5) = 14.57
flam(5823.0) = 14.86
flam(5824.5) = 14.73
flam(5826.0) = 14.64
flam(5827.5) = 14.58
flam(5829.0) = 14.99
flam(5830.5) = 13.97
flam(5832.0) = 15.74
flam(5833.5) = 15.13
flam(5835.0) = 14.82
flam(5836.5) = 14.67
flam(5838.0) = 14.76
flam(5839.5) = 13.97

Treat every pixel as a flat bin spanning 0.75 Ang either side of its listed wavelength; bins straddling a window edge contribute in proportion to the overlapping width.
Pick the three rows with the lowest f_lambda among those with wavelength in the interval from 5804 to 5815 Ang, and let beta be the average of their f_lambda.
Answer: 14.1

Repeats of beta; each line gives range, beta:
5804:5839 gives 13.9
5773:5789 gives 13.3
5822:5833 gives 14.4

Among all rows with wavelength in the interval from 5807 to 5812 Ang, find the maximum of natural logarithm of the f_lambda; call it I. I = 2.72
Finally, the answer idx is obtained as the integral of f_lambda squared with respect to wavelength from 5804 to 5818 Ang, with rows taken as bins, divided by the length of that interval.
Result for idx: 209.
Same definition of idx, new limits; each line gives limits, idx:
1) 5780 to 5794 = 193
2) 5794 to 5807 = 216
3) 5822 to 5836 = 220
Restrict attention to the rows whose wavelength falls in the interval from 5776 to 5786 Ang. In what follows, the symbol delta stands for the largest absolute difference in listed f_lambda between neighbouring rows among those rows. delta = 0.92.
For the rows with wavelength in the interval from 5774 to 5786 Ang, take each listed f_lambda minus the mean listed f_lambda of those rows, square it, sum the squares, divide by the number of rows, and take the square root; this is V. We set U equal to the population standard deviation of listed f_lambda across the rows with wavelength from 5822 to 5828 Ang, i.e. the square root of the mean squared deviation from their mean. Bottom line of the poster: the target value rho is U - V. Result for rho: -0.4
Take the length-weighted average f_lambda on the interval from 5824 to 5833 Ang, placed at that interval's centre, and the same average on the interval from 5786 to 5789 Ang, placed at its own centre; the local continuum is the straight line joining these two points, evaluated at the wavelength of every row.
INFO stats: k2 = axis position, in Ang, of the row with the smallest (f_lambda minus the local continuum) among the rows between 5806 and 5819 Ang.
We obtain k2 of 5817.0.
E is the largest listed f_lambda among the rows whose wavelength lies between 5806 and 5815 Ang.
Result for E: 15.17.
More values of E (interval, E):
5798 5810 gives 15.79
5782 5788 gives 14.22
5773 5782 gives 14.9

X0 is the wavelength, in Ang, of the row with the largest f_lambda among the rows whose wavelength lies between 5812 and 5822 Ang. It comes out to 5818.5 Ang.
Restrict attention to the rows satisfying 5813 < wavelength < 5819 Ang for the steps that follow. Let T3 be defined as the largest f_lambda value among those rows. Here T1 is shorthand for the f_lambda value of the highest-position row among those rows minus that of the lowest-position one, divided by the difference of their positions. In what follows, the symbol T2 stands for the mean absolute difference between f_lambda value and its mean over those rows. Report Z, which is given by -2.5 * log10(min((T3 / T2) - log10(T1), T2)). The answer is 0.8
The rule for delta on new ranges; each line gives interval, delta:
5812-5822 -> 1.26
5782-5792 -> 0.90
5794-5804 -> 1.62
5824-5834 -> 1.77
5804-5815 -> 1.28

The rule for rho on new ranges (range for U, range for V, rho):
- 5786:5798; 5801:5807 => -0.3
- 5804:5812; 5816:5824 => 0.1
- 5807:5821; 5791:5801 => 0.2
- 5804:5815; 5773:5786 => 0.0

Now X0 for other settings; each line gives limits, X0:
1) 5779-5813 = 5802.0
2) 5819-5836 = 5832.0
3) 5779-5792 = 5791.5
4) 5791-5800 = 5797.5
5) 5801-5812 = 5802.0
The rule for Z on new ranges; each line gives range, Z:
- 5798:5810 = 0.7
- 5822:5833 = 1.1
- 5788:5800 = 1.3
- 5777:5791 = 1.2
